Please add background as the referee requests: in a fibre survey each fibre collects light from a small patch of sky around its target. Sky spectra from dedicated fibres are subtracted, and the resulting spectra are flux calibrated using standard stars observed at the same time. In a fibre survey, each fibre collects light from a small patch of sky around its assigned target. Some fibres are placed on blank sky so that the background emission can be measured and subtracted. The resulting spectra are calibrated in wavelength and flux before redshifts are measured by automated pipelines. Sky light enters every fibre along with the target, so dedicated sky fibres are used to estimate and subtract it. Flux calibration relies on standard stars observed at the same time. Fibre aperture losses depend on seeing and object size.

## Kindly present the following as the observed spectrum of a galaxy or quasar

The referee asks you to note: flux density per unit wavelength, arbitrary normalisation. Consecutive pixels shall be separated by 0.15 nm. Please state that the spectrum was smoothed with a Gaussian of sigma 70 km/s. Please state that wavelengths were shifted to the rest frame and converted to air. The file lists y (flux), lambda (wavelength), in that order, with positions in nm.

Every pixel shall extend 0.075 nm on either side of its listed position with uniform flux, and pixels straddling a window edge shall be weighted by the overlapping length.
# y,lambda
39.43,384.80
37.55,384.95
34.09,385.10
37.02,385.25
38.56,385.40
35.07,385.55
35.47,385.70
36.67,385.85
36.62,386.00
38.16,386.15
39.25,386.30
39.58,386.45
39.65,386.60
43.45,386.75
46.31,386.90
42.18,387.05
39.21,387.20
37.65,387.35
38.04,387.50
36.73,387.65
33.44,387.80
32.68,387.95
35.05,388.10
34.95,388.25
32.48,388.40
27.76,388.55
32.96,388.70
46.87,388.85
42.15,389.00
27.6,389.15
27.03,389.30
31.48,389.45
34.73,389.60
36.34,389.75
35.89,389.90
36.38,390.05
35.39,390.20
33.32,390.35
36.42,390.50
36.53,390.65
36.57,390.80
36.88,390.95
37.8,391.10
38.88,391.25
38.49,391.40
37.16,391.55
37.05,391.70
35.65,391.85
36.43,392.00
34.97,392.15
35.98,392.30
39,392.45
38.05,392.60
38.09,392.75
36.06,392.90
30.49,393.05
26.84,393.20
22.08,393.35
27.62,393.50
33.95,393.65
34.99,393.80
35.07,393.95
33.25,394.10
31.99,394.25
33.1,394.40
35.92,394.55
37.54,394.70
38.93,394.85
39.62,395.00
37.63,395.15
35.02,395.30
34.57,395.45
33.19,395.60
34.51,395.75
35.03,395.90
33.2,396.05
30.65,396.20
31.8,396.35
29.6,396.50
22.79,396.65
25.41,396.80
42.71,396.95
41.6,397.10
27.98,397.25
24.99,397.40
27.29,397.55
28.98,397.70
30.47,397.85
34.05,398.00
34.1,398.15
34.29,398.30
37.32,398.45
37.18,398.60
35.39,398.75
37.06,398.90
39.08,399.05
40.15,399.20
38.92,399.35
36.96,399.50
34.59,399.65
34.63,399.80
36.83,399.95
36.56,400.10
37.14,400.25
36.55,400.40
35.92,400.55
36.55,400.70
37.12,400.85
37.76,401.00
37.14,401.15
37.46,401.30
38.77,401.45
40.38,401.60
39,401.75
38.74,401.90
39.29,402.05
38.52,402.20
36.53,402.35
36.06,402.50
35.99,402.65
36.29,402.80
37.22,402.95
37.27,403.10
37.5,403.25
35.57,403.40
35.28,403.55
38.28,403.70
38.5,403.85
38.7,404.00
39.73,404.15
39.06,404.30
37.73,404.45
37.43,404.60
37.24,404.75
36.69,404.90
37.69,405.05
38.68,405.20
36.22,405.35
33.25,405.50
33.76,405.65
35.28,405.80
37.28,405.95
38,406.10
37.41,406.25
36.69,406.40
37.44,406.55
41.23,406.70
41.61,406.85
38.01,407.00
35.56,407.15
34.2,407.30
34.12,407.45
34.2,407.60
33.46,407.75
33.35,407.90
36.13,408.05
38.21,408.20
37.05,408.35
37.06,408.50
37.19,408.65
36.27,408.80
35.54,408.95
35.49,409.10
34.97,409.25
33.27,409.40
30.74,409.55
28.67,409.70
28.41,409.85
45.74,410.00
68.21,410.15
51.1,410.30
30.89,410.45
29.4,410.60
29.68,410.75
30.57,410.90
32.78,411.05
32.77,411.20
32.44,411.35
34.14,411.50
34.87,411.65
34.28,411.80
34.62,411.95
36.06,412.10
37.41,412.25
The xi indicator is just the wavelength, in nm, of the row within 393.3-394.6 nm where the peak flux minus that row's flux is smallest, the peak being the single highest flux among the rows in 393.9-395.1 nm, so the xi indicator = 394.55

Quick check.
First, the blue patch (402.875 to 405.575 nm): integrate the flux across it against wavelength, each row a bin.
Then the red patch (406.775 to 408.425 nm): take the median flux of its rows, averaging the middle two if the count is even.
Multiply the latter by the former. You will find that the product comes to 3585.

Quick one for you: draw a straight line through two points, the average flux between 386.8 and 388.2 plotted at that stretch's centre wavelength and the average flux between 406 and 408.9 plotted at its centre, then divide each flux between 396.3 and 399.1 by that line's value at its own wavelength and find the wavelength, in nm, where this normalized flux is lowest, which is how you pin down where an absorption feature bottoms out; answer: 396.65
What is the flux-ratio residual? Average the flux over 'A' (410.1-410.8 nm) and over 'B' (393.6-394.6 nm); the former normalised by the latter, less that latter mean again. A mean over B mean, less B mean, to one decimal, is -32.8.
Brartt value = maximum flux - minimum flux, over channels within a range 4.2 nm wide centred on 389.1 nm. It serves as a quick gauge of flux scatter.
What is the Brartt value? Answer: 20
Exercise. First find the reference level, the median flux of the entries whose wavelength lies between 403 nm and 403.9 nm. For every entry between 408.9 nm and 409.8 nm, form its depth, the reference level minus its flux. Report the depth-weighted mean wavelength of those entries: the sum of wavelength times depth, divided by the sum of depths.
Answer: 409.47 nm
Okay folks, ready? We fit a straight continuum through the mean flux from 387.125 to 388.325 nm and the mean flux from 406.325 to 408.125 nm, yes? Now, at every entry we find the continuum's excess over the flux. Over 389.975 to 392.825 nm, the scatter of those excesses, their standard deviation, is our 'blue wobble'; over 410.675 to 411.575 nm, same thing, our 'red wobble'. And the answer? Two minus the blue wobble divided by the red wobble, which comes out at 1.1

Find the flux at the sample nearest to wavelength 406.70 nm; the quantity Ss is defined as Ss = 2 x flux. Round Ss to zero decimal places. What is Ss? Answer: 82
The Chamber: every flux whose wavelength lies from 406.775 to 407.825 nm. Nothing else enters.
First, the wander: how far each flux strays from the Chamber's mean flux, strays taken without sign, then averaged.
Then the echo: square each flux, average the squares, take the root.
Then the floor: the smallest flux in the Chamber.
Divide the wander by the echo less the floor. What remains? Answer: 0.89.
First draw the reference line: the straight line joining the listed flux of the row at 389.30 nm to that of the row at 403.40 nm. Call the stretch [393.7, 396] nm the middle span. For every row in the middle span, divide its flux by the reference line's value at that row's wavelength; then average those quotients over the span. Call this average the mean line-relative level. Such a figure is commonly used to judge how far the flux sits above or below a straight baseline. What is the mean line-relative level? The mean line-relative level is 1.16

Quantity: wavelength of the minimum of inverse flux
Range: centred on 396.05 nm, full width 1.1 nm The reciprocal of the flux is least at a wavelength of 395.90 nm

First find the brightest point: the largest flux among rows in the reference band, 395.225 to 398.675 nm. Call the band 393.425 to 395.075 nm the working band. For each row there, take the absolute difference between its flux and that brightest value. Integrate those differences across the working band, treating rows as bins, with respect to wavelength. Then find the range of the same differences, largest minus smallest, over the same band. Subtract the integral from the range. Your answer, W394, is -1.2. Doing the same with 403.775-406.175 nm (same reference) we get -6.7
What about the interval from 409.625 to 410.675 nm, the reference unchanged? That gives 8.9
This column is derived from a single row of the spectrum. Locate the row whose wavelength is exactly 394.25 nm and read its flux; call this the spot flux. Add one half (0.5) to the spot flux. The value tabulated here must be 32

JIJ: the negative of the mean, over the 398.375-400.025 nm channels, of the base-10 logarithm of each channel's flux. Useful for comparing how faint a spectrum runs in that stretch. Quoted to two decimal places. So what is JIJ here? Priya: -1.57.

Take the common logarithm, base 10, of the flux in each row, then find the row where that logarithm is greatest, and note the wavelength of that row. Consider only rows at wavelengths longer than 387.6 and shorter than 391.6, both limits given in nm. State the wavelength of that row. 388.85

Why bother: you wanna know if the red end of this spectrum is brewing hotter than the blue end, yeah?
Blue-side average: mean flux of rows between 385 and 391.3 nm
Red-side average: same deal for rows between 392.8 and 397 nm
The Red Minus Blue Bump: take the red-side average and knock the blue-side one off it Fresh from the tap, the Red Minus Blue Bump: -3.5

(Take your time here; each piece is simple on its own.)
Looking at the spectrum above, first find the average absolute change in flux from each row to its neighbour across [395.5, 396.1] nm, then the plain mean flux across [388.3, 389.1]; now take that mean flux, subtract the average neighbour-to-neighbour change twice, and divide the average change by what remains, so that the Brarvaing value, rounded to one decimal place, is 0.0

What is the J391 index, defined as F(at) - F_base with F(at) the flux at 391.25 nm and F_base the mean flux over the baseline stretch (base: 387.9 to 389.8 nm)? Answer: 4.9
